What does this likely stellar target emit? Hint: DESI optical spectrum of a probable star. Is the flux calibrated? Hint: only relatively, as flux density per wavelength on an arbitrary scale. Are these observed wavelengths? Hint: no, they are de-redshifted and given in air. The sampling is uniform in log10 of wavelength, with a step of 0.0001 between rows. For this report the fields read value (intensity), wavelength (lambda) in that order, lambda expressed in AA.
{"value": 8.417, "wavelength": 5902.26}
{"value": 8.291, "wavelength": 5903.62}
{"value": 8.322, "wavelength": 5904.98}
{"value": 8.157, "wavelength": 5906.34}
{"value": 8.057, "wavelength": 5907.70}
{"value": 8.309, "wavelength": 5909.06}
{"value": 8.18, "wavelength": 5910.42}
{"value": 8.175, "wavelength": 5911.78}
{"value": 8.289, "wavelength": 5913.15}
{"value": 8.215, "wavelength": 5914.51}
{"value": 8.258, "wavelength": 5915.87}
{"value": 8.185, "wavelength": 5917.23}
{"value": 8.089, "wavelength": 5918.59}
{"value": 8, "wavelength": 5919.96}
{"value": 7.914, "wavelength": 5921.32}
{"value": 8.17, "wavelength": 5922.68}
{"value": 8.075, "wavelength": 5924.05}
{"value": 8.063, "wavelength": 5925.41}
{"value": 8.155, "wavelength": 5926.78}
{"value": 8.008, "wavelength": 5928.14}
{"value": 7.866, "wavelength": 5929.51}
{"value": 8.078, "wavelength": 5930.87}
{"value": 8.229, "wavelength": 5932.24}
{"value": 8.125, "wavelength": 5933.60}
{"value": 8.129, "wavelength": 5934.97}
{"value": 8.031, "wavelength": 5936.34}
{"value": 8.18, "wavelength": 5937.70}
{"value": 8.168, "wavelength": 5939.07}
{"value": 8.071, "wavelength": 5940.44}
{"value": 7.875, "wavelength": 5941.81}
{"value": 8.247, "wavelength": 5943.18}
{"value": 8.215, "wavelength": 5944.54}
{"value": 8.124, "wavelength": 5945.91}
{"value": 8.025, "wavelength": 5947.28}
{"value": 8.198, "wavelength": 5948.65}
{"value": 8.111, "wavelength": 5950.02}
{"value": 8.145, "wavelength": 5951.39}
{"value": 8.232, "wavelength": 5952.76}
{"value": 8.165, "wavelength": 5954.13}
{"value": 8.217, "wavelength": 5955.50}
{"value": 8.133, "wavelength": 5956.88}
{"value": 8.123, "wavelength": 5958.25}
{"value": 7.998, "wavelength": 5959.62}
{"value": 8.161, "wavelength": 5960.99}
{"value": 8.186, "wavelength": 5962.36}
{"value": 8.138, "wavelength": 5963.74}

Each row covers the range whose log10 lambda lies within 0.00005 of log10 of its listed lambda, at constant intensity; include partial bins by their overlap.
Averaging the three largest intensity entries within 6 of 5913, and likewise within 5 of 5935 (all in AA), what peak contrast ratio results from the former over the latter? 1.01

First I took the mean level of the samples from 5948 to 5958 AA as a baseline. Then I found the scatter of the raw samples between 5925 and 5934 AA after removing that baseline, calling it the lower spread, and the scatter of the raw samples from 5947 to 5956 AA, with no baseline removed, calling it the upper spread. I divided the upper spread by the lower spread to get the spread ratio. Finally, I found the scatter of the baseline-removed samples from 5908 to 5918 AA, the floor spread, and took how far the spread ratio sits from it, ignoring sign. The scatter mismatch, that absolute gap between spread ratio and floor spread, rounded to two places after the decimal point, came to 0.56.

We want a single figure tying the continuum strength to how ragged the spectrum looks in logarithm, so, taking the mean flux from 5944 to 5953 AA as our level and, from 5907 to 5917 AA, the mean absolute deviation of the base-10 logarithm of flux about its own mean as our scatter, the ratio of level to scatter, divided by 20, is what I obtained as 120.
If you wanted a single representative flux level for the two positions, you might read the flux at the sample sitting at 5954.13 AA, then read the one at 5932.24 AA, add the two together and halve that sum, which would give 8.20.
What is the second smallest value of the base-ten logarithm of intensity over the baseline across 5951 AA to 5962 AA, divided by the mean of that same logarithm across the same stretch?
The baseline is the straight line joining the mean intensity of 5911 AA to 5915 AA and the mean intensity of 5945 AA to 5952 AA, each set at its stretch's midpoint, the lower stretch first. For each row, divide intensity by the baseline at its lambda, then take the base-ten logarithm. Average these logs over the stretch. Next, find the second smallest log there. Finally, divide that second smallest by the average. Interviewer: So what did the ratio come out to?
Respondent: 0.6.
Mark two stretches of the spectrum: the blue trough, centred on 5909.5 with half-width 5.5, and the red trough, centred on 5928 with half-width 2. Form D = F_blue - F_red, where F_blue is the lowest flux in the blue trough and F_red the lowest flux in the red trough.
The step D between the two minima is 0.19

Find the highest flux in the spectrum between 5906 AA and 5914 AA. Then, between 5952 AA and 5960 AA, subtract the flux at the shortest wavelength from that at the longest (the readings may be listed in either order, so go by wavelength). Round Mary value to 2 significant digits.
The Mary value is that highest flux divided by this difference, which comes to -36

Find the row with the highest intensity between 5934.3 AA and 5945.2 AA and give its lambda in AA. 5943.18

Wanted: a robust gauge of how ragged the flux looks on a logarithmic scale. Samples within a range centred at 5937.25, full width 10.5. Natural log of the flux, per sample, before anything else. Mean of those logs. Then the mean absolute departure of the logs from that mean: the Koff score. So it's 0.0101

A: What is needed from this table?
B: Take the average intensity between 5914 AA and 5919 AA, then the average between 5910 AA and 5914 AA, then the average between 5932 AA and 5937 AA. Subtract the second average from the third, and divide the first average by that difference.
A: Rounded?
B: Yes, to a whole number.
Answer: -95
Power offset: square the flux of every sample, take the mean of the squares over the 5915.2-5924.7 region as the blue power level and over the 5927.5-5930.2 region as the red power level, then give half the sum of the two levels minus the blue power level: -1.3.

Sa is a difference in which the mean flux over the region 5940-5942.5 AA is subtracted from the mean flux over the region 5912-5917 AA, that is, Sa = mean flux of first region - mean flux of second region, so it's 0.28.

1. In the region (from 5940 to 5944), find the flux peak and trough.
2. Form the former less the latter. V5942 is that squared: 0.14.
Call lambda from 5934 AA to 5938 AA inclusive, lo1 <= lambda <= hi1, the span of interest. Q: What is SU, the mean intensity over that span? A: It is 8.11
